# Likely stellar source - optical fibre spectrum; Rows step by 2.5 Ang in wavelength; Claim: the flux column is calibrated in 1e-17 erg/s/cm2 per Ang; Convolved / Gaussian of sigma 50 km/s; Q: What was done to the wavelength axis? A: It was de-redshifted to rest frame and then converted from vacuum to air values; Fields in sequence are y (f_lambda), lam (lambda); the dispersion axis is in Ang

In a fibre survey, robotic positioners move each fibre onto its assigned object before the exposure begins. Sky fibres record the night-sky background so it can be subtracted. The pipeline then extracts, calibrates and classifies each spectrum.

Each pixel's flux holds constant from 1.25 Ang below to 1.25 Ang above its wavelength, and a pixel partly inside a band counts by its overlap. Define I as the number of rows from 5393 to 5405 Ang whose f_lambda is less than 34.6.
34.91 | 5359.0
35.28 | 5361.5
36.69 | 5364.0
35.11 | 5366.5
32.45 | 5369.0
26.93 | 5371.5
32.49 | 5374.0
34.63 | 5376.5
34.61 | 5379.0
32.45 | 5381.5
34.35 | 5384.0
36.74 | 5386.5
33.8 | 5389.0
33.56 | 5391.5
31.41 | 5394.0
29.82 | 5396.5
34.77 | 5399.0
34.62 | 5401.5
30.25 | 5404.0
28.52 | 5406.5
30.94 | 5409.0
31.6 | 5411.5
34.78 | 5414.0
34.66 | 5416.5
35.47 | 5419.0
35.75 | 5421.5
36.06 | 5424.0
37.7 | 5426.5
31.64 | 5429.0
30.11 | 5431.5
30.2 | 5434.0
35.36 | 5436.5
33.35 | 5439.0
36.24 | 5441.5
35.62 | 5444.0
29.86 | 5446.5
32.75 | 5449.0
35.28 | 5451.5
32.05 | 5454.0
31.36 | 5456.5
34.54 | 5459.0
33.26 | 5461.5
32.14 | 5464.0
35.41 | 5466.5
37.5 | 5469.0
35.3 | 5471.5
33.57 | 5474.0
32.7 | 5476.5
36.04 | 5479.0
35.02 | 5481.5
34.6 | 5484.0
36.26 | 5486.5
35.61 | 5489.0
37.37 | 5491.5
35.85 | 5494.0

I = 3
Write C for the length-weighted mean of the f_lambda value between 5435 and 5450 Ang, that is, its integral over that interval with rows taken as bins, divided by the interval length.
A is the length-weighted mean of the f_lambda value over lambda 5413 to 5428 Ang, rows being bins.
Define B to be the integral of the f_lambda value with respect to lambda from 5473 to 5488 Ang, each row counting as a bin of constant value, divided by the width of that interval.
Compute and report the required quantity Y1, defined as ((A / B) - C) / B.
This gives -0.94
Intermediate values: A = 35.7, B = 34.7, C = 33.8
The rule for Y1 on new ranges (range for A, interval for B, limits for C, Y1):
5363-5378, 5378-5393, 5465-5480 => -1.00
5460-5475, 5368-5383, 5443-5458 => -0.98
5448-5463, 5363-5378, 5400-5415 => -0.93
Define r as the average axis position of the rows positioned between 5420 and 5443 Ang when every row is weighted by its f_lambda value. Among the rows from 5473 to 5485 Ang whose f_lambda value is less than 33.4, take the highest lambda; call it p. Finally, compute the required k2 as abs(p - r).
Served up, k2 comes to 45.1 Ang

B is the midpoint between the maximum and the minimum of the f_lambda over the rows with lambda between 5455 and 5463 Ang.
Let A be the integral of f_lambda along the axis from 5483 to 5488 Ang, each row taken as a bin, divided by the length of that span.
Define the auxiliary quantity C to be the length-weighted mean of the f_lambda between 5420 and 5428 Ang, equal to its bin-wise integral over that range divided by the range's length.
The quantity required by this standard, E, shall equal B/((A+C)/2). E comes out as 0.92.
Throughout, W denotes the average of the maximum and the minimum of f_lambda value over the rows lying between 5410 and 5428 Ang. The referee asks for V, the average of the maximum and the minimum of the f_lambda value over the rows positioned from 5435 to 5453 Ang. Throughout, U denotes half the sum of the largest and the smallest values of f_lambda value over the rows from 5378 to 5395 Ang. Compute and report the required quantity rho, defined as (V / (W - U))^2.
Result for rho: 3304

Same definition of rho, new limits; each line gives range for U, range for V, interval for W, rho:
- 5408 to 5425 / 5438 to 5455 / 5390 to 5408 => 317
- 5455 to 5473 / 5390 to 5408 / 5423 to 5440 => 3633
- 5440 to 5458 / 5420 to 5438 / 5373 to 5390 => 482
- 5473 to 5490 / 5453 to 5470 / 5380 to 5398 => 823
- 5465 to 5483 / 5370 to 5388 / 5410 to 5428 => 5005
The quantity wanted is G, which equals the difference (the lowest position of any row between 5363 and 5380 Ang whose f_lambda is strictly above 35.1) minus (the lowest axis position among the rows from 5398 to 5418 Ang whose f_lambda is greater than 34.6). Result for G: -35.0 Ang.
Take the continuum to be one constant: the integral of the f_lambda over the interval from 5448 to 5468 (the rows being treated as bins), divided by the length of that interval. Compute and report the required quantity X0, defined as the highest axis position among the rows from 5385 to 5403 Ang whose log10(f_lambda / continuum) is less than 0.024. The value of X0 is 5401.5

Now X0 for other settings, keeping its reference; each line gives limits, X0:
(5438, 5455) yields 5454.0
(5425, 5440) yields 5439.0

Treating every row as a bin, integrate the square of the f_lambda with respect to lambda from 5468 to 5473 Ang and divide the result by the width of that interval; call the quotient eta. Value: 1312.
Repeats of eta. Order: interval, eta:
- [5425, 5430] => 1226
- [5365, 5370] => 1158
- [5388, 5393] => 1127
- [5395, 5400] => 1038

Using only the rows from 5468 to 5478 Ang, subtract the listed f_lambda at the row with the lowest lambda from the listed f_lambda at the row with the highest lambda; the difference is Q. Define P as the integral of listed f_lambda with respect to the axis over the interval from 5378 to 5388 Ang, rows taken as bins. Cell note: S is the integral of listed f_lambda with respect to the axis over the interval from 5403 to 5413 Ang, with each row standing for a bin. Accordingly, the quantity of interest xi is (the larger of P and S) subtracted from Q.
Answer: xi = -350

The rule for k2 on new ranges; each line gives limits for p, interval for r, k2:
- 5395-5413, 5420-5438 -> 17.3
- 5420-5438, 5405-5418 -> 22.2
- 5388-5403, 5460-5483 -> 75.1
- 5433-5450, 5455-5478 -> 17.6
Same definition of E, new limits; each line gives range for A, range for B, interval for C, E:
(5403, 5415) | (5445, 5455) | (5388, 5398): 1.03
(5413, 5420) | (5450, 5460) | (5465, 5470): 0.94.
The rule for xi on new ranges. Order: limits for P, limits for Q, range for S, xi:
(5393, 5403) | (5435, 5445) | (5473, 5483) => -343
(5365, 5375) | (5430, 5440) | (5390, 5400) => -320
